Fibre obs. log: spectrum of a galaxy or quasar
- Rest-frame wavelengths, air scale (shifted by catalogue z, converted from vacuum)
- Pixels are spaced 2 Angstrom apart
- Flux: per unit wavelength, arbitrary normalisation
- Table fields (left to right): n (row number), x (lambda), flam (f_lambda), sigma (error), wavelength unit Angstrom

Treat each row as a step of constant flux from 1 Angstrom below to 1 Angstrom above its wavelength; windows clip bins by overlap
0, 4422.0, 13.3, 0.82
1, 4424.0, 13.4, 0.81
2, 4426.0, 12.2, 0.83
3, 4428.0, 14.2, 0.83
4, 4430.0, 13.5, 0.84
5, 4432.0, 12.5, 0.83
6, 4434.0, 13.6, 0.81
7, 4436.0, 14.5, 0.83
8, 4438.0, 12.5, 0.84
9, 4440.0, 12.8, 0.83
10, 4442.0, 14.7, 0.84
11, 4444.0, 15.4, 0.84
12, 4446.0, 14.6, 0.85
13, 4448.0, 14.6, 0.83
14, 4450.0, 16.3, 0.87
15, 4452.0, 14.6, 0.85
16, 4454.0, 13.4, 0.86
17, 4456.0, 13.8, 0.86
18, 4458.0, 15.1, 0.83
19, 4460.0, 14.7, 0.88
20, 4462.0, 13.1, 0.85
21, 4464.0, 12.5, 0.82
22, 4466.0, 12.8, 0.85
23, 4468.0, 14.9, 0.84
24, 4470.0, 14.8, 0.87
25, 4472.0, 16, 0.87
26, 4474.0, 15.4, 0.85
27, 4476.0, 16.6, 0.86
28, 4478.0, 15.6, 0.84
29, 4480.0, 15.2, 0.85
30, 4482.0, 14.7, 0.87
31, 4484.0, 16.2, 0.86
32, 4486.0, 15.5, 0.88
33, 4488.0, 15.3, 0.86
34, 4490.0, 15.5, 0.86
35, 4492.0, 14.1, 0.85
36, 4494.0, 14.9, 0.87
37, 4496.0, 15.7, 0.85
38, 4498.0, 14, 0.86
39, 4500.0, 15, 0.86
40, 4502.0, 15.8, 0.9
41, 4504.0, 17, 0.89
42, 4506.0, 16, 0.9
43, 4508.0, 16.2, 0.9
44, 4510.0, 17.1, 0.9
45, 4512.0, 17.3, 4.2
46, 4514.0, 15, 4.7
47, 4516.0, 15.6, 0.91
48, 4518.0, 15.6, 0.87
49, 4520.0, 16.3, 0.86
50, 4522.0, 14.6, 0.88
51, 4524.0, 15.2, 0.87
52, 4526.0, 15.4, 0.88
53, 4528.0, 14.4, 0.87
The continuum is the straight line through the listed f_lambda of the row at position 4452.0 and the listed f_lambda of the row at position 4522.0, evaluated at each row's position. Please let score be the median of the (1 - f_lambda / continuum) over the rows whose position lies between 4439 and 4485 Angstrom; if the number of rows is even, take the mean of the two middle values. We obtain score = -0.007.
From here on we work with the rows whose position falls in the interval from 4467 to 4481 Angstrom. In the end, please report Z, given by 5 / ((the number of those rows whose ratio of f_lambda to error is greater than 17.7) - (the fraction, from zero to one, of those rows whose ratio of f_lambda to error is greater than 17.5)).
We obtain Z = 1.0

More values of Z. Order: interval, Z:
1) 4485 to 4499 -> 2.1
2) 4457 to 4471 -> 2.9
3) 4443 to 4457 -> 3.2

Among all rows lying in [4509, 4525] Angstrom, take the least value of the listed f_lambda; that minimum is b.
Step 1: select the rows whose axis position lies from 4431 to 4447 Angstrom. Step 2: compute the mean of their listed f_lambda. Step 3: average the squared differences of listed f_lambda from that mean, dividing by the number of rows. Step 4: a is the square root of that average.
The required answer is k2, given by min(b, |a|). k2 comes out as 1.06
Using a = 1.06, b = 14.6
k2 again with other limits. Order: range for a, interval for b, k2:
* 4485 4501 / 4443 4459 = 0.60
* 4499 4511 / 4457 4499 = 0.72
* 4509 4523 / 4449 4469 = 0.94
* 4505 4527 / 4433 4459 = 0.80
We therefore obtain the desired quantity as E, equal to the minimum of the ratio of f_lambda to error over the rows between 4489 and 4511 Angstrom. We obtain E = 16.3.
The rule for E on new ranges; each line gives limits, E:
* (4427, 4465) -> 14.9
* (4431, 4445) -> 14.9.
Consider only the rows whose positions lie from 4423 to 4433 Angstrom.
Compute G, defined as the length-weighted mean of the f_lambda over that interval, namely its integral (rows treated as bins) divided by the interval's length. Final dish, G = 13.2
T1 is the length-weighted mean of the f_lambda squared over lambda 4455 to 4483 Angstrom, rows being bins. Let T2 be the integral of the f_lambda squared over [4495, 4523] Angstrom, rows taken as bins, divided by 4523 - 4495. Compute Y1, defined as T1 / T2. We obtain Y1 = 0.86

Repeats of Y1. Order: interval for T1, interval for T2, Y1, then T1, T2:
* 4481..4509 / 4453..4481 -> 1.12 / 238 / 214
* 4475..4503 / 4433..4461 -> 1.14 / 234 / 206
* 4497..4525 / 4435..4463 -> 1.21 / 249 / 205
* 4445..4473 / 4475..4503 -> 0.89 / 208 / 234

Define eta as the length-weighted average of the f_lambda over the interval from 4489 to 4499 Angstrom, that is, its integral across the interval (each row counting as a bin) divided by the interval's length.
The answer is 14.8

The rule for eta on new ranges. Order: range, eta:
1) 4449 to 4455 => 14.8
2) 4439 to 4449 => 14.4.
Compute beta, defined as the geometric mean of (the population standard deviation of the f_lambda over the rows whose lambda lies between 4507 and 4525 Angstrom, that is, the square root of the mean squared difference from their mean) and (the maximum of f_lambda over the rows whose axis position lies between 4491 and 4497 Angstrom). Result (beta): 3.70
